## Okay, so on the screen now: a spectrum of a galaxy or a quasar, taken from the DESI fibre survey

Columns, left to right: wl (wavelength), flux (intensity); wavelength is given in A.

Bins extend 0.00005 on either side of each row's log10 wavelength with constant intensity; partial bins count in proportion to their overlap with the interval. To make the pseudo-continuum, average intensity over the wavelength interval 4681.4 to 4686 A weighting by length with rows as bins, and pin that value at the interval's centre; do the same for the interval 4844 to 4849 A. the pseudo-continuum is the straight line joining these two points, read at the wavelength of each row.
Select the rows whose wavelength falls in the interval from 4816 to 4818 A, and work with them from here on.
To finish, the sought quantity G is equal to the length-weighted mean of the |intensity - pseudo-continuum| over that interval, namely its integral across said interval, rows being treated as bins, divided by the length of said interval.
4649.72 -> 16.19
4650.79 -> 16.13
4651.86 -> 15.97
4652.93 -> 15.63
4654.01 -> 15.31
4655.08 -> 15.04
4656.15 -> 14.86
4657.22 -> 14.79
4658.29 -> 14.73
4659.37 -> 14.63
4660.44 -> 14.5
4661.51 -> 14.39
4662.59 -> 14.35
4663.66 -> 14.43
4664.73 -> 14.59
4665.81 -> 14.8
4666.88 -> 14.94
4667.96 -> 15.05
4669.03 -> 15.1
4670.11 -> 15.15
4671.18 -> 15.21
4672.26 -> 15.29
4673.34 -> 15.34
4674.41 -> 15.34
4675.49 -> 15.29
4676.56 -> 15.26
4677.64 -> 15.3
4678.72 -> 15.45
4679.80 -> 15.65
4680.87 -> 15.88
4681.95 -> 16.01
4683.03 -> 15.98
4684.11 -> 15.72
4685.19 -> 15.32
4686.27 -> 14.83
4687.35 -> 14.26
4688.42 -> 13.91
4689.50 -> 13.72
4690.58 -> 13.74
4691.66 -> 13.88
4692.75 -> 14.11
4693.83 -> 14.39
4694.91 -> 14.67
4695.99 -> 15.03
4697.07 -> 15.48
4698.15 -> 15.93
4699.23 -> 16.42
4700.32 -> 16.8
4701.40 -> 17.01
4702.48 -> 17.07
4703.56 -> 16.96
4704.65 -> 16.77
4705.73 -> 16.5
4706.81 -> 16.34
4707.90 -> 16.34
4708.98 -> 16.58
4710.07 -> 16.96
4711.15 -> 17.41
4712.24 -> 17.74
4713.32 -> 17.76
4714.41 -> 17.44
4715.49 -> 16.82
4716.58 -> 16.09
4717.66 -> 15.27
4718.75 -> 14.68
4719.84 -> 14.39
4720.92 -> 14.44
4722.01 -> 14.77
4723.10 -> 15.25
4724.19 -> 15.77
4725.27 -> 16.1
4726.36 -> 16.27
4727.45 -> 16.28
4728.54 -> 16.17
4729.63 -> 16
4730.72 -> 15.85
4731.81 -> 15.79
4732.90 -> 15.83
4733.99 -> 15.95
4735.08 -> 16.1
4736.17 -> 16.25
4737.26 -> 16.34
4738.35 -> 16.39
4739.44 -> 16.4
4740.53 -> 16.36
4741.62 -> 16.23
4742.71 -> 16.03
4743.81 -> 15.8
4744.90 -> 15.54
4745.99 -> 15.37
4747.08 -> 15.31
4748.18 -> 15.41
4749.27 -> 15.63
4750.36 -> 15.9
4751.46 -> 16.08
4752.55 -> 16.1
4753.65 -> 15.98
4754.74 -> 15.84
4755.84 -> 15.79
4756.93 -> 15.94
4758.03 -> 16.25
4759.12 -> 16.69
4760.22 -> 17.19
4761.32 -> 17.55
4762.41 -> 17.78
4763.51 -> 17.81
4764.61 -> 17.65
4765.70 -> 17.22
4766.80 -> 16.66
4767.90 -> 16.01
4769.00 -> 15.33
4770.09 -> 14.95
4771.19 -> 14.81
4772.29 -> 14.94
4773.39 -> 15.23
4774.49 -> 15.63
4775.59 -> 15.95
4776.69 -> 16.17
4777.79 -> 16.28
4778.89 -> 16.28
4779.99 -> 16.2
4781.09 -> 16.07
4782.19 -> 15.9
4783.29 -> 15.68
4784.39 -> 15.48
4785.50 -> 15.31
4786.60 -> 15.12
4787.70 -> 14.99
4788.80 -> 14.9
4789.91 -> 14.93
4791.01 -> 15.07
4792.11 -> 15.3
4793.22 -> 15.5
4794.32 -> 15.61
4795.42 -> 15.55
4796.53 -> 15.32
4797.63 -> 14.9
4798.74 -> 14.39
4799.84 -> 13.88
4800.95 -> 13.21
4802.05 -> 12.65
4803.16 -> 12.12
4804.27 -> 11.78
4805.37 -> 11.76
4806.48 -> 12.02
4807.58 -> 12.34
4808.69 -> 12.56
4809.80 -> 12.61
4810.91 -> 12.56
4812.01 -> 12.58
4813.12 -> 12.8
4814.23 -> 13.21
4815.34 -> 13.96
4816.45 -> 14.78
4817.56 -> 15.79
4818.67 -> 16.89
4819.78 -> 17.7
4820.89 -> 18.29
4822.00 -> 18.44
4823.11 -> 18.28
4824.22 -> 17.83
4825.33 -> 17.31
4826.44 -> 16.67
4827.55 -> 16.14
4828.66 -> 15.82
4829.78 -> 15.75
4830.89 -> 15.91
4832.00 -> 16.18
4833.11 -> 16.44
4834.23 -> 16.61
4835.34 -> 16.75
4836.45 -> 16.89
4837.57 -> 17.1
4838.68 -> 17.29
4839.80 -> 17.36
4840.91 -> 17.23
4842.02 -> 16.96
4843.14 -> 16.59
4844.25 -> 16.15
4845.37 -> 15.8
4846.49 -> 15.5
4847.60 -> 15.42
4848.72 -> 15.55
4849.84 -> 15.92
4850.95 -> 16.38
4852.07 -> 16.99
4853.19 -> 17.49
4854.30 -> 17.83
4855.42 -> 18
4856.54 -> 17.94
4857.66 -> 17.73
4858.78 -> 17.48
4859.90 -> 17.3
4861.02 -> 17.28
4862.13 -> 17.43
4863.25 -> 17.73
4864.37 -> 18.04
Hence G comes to 0.51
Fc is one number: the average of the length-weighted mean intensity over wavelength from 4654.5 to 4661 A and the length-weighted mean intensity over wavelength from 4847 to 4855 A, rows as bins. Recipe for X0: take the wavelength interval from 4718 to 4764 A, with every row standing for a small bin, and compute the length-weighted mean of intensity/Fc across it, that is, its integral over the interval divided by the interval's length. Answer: 1.02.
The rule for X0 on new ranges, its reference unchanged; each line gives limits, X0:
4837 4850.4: 1.05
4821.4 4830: 1.09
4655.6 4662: 0.94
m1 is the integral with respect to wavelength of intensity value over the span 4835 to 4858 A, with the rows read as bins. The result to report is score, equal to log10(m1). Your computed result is 2.59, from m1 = 386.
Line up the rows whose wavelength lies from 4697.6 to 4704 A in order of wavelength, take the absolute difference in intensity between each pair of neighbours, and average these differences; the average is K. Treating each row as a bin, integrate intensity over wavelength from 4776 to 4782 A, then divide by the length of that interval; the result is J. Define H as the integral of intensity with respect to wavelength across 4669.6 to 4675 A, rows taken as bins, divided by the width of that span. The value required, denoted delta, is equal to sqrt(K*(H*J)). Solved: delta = 7.9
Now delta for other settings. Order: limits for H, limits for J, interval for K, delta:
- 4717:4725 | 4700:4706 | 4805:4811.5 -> 6.8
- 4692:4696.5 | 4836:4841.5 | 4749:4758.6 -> 6.2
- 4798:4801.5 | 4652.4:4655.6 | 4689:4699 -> 7.7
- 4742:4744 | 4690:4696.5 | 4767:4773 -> 8.7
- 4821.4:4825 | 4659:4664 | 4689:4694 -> 6.6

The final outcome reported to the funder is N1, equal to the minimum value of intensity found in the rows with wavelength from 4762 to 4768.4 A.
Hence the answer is 16.01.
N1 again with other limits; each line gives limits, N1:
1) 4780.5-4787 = 15.12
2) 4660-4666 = 14.35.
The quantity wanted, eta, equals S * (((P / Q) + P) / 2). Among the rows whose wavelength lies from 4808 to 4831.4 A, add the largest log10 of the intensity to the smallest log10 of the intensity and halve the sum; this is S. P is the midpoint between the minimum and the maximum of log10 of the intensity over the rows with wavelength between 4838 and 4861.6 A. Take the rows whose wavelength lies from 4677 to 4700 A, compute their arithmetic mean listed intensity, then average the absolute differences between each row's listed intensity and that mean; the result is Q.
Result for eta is 1.70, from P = 1.222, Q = 0.74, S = 1.18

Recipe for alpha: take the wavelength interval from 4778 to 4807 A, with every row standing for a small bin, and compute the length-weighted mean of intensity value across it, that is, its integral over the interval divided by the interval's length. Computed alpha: 14.6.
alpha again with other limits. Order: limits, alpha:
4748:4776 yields 16.2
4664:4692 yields 15.0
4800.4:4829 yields 14.6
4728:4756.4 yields 15.9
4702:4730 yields 16.2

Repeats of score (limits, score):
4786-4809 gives 2.51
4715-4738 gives 2.56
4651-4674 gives 2.54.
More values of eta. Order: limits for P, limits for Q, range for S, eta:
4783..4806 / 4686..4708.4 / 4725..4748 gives 1.28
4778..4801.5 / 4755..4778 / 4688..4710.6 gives 1.56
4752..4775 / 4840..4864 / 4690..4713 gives 1.69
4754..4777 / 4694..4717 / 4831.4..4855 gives 1.95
